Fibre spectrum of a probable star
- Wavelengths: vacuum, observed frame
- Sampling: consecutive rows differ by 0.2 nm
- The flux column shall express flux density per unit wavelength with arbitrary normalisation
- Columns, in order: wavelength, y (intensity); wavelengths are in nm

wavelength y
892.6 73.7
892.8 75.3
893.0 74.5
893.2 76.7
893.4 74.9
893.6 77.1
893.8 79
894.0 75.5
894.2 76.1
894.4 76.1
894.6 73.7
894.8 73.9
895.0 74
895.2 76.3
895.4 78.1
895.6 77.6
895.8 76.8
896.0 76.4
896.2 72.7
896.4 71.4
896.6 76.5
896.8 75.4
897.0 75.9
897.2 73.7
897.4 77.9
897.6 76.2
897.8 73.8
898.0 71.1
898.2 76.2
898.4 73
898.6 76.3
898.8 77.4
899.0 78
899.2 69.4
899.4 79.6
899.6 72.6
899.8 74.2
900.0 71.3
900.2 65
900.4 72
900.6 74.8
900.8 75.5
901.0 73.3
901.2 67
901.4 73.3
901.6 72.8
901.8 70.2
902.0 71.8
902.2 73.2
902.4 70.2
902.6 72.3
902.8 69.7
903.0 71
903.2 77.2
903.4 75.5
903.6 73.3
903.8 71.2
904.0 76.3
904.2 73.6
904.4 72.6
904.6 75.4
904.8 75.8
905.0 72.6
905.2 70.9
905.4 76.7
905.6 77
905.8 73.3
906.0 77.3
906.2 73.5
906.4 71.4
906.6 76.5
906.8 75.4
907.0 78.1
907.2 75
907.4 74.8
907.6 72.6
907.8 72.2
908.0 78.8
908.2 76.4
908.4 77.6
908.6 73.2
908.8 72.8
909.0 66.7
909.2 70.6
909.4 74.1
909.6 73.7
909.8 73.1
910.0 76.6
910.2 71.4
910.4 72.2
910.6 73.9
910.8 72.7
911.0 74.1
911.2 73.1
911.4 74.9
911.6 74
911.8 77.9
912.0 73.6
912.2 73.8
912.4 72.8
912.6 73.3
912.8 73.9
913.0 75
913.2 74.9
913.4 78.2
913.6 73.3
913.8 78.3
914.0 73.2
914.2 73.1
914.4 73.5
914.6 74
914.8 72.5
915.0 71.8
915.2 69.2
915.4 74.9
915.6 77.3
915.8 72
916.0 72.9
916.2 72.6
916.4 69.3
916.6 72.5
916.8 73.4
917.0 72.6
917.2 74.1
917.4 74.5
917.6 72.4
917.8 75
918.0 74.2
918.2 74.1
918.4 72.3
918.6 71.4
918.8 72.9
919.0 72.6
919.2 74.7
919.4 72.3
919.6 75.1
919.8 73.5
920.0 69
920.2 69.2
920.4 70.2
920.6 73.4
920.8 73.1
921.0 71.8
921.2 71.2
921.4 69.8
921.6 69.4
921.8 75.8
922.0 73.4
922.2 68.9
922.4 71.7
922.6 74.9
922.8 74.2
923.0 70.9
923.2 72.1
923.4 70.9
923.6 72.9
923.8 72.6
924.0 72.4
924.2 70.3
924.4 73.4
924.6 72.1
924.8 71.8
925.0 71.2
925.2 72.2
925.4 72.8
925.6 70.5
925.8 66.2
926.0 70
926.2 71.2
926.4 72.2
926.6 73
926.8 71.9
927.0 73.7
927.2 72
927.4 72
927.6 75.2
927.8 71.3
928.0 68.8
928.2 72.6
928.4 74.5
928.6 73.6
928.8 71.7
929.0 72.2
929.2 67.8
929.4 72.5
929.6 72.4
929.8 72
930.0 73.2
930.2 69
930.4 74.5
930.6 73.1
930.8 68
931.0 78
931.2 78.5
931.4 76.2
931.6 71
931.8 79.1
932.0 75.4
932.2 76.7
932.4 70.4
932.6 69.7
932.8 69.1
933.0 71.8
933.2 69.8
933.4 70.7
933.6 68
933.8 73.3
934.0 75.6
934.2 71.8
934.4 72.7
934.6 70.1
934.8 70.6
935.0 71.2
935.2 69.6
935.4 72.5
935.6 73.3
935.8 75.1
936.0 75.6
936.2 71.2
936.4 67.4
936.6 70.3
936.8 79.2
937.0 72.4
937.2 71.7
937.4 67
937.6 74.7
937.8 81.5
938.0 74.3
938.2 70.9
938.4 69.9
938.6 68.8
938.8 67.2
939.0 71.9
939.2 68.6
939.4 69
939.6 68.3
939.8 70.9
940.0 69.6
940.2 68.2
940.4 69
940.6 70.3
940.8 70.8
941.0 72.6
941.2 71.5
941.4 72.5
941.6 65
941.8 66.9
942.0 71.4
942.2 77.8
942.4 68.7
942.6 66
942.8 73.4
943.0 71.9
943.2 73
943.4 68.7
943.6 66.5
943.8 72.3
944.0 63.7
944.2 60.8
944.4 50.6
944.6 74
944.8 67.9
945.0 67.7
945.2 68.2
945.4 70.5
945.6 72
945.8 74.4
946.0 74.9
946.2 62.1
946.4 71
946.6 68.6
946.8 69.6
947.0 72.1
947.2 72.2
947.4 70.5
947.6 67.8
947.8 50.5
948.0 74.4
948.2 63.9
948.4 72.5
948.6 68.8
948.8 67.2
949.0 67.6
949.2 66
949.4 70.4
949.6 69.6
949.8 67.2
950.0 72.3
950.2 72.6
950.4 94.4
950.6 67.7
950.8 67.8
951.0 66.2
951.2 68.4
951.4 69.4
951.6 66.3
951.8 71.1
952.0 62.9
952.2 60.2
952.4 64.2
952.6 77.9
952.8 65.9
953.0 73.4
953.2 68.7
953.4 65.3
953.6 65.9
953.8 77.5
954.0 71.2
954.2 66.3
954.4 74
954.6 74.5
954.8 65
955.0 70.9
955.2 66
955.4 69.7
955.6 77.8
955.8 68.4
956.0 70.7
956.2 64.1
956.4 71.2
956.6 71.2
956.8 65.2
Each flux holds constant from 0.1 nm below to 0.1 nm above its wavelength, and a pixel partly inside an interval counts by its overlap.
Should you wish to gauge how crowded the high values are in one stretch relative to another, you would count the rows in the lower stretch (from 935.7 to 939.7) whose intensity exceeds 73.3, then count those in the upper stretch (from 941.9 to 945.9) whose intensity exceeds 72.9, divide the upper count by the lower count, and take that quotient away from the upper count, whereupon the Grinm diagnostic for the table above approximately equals 4.2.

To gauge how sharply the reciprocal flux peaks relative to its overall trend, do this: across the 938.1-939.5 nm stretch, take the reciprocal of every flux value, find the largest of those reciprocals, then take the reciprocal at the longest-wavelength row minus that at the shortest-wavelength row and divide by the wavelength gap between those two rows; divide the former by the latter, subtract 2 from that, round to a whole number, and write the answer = 44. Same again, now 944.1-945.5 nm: -12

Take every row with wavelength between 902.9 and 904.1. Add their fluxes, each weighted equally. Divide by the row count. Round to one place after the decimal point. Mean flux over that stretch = 74.1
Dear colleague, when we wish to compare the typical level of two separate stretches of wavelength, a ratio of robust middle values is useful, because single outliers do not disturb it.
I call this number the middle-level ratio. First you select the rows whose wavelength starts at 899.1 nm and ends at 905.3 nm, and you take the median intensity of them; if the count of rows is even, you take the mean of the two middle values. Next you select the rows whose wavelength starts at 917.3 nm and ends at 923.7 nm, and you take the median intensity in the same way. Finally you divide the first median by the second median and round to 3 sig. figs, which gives 1.00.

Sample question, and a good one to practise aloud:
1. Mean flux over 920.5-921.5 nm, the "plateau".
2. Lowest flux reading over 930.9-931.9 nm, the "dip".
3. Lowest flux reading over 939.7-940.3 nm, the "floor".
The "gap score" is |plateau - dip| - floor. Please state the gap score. -67.3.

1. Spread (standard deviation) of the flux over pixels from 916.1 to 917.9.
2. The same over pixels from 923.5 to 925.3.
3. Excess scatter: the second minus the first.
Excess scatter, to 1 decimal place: -0.7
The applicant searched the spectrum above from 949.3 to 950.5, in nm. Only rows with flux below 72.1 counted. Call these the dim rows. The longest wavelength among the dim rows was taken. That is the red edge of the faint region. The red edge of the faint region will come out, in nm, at 949.8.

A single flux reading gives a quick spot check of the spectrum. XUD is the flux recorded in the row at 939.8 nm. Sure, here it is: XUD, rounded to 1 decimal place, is 70.9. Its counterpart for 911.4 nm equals 74.9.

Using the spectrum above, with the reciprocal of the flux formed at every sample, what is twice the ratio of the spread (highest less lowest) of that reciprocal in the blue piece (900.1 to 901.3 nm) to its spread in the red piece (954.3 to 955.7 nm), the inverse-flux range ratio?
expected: 1.7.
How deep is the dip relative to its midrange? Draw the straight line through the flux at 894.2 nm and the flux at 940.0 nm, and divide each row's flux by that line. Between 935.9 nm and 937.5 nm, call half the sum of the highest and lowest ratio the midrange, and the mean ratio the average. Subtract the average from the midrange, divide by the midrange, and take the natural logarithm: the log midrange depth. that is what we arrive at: -4.0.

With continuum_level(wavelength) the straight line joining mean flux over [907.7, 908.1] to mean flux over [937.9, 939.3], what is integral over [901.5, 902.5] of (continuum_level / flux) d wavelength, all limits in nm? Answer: 1.068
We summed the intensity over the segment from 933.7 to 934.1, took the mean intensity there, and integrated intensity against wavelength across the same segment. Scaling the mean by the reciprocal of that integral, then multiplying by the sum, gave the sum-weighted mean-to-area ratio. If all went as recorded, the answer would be 372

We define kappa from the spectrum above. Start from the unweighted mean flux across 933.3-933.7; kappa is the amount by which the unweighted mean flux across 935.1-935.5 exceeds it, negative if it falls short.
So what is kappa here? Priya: 2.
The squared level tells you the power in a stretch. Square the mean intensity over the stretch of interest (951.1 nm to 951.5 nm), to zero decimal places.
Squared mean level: 4747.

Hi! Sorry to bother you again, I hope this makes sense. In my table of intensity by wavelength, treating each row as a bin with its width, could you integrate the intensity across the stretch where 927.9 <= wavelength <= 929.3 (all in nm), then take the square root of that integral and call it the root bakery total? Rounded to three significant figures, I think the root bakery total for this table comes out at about 10.0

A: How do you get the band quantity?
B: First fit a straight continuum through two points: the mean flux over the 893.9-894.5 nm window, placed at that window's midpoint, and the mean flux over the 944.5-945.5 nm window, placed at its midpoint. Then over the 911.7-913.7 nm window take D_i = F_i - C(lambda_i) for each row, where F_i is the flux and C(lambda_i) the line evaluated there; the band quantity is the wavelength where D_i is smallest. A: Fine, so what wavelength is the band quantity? 912.4 nm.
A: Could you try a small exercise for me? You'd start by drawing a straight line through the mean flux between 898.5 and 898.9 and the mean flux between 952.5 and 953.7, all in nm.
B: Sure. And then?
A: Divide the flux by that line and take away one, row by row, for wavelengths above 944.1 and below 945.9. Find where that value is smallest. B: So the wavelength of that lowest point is 944.4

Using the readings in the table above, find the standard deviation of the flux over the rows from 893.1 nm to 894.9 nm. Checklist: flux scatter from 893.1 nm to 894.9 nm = 1.6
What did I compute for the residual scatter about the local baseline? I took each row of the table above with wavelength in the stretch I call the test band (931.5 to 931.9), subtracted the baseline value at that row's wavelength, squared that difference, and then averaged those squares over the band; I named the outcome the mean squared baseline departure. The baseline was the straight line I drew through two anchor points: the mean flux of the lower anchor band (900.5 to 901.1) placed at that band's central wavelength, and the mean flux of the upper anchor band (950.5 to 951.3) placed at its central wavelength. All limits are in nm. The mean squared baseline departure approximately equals 40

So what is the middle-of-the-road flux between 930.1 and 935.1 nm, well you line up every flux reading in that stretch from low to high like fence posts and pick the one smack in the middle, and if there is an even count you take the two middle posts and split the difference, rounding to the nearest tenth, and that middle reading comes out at 71.8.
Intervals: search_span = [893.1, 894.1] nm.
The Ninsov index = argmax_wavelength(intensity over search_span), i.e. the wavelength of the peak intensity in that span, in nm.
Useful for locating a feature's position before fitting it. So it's 893.8 nm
